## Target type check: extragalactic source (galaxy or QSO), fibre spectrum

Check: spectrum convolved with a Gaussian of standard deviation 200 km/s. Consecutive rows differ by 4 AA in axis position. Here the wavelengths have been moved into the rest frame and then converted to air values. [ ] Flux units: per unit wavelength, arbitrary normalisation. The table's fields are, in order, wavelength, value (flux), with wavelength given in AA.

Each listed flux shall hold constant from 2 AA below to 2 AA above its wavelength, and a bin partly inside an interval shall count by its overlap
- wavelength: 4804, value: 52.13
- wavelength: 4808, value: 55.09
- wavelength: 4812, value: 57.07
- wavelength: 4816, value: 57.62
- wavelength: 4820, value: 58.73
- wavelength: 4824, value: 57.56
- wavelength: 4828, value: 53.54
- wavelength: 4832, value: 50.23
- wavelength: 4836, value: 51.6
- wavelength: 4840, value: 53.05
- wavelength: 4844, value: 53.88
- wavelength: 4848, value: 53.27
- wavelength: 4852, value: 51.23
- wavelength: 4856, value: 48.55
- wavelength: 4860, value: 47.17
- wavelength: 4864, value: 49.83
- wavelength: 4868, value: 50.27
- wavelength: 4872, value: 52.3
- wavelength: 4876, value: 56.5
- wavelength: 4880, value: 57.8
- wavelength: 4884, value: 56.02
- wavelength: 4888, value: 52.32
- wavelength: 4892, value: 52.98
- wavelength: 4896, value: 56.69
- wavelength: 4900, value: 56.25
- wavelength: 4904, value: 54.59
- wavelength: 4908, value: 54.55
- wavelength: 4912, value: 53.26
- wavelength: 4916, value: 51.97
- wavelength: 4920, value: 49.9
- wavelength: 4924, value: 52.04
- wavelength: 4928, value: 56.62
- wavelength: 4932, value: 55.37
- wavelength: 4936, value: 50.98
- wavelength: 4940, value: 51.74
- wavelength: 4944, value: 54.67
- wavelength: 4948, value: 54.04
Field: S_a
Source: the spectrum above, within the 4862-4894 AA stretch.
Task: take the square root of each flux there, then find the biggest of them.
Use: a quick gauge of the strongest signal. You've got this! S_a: 7.60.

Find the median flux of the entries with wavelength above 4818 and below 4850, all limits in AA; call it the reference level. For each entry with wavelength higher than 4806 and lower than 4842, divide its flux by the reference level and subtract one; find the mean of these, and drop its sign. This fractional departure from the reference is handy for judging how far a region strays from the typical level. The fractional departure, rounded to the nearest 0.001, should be 0.029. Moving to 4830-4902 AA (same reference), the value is 0.012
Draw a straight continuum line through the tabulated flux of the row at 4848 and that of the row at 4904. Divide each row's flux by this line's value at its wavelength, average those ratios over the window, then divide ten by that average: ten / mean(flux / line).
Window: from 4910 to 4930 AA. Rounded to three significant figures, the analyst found 10.4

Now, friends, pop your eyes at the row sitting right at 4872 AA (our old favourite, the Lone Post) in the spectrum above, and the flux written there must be 52.3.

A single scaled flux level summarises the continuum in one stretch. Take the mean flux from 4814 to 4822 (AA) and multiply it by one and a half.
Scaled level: 87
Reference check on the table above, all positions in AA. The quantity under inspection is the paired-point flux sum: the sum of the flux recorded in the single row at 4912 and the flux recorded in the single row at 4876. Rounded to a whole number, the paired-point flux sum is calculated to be 110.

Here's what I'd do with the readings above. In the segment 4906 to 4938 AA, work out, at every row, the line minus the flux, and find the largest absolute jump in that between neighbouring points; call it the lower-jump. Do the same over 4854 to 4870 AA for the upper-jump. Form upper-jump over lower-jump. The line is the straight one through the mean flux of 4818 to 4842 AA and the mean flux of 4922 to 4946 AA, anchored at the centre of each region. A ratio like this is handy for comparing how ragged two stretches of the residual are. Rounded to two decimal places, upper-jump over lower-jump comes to 0.58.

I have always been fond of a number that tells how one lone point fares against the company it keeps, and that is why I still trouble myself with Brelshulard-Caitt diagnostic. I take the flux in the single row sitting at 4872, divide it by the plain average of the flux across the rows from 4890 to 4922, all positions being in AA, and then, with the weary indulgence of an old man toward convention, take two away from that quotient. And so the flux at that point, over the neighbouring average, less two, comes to -1.03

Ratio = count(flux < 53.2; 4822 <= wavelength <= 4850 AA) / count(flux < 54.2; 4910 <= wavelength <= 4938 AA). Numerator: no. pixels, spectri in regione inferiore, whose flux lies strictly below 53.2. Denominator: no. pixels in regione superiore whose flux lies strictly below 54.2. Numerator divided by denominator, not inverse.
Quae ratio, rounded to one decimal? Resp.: 0.6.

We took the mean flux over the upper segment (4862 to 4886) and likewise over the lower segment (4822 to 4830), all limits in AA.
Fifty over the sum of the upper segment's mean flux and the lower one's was 0.457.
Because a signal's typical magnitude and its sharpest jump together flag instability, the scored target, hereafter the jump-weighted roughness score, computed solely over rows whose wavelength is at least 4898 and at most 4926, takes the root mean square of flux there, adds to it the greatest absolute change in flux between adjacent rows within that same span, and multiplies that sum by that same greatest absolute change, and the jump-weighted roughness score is 119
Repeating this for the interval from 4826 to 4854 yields 184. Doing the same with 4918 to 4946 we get 264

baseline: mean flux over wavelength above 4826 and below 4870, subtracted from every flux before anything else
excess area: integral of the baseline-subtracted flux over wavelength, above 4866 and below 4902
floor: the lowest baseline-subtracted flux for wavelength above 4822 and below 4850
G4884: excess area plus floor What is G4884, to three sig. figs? 122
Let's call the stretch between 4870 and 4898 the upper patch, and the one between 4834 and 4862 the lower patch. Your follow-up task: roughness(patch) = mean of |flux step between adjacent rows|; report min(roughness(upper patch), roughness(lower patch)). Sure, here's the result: 1.5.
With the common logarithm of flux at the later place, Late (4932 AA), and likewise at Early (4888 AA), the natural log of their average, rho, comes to 0.549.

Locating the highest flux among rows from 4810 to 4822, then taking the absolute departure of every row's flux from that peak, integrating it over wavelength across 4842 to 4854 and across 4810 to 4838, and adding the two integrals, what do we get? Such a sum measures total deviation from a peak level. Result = 170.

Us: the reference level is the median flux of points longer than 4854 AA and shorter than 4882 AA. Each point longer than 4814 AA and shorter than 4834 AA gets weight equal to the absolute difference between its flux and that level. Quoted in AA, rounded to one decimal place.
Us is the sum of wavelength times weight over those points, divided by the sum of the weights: 4821.0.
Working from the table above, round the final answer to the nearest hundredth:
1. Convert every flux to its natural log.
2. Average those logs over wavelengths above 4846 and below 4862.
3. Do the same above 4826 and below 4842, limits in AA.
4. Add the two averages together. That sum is 7.86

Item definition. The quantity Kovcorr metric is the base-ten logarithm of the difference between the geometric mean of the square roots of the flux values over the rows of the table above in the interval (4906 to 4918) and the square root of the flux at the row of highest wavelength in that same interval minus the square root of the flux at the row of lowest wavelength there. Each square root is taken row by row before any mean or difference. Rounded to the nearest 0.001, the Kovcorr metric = 0.874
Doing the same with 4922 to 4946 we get 0.853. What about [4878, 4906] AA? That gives 0.883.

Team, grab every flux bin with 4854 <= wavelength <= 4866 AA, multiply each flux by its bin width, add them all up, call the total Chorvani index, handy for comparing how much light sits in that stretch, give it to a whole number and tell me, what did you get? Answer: 582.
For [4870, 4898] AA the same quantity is 1538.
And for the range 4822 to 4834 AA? 645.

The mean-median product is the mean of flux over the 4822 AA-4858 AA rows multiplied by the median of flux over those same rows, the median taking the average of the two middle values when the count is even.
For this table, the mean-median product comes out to 2788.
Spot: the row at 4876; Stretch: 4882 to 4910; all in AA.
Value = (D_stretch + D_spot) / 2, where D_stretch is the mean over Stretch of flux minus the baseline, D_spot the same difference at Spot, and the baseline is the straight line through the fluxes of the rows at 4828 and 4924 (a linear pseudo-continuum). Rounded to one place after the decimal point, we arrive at 3.0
